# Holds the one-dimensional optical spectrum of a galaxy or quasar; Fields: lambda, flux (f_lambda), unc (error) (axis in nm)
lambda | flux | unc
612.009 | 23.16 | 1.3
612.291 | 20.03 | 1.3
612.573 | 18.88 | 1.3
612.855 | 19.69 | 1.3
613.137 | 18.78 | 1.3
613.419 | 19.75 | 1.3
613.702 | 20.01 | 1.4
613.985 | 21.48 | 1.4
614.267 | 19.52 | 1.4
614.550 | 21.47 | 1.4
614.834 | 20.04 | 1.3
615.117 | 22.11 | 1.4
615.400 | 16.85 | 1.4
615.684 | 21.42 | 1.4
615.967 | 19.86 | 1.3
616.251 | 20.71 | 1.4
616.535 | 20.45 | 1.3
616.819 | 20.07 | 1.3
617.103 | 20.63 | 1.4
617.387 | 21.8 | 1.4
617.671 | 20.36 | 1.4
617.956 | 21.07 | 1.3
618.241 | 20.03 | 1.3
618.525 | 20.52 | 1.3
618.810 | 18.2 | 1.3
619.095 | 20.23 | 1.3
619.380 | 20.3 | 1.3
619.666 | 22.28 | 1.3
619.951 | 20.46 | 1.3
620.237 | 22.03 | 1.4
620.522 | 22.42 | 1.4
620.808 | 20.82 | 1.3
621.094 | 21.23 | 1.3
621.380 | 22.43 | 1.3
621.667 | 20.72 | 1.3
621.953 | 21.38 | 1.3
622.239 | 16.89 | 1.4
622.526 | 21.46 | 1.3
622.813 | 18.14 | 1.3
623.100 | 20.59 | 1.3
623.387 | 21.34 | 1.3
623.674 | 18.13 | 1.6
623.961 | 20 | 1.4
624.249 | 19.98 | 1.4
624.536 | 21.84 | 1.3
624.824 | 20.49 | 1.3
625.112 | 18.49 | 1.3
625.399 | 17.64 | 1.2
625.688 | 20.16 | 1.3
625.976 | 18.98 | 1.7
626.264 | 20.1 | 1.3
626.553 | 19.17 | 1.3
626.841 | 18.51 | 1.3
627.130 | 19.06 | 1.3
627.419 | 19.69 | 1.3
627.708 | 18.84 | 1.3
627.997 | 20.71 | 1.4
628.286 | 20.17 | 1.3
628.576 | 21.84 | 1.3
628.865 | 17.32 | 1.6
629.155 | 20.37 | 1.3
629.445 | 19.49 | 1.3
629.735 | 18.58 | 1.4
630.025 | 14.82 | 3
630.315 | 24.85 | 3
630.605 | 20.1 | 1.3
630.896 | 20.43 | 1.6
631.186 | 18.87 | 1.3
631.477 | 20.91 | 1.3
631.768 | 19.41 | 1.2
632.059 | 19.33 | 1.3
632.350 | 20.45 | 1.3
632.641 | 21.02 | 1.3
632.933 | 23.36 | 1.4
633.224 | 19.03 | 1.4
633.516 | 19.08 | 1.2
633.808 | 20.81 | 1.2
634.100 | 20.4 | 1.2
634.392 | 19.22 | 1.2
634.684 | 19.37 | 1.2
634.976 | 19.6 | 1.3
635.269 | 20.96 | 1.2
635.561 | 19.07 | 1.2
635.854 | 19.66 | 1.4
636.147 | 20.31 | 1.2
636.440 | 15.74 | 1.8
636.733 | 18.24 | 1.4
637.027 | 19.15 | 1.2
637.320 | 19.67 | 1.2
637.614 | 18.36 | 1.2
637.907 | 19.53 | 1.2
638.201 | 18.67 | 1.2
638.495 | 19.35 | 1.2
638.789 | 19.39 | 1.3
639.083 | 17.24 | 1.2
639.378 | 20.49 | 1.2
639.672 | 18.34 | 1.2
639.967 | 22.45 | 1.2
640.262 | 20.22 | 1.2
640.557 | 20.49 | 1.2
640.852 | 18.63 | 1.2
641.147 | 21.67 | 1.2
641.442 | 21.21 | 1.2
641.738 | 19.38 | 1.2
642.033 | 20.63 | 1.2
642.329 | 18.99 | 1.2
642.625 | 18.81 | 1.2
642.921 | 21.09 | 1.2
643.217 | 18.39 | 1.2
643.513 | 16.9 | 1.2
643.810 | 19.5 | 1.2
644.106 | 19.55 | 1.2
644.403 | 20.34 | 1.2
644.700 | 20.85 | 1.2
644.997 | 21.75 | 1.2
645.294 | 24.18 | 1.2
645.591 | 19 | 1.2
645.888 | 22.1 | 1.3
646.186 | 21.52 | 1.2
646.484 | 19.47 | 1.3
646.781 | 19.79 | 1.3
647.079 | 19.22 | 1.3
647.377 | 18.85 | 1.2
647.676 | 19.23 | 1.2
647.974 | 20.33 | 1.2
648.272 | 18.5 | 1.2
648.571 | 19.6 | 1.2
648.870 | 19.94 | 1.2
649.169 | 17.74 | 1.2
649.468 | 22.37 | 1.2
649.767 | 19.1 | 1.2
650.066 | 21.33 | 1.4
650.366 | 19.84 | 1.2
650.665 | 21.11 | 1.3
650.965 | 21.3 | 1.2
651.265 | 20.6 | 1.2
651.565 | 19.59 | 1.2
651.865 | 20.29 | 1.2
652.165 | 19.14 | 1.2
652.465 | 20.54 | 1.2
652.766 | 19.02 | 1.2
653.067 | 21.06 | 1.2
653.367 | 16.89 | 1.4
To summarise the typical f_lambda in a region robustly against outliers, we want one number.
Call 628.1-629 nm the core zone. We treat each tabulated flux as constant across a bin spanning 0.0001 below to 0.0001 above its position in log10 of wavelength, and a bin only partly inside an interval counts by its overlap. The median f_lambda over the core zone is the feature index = 20.2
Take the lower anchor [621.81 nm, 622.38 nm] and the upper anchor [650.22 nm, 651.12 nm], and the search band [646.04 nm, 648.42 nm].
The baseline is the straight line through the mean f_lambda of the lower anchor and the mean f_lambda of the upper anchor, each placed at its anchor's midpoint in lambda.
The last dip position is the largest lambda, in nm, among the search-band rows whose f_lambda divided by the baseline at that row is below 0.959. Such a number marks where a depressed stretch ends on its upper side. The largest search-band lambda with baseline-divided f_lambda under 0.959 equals 648.272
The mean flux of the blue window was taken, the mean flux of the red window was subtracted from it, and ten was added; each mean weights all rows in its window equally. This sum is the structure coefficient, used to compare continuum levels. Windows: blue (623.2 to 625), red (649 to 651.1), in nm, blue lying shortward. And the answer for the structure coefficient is 9.9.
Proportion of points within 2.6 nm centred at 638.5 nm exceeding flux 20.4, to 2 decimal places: 0.11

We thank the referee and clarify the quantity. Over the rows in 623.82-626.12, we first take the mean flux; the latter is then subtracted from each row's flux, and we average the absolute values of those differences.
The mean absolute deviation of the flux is 1.0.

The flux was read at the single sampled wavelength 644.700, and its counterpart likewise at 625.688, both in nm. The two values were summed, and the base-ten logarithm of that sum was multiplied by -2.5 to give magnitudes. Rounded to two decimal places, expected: -4.03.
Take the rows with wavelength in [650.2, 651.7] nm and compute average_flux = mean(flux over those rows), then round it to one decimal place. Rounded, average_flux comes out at 20.5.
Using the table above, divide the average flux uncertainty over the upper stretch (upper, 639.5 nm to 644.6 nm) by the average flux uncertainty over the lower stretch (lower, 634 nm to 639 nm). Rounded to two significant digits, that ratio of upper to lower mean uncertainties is 0.94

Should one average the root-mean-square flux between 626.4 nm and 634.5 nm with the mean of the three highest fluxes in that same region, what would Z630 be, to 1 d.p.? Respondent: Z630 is 21.6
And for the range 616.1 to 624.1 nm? 21.5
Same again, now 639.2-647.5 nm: 21.6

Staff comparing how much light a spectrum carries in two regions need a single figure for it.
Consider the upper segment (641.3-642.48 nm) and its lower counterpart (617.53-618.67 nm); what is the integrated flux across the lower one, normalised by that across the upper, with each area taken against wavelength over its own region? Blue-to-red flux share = 1.0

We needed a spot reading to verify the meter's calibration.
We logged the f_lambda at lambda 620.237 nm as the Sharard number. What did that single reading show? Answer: 22.03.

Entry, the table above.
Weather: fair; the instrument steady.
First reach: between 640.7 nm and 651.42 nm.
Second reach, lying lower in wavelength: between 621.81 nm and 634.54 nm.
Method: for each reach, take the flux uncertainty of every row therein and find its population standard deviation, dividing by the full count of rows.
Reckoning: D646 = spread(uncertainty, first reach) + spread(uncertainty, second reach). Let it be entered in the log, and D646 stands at 0.41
